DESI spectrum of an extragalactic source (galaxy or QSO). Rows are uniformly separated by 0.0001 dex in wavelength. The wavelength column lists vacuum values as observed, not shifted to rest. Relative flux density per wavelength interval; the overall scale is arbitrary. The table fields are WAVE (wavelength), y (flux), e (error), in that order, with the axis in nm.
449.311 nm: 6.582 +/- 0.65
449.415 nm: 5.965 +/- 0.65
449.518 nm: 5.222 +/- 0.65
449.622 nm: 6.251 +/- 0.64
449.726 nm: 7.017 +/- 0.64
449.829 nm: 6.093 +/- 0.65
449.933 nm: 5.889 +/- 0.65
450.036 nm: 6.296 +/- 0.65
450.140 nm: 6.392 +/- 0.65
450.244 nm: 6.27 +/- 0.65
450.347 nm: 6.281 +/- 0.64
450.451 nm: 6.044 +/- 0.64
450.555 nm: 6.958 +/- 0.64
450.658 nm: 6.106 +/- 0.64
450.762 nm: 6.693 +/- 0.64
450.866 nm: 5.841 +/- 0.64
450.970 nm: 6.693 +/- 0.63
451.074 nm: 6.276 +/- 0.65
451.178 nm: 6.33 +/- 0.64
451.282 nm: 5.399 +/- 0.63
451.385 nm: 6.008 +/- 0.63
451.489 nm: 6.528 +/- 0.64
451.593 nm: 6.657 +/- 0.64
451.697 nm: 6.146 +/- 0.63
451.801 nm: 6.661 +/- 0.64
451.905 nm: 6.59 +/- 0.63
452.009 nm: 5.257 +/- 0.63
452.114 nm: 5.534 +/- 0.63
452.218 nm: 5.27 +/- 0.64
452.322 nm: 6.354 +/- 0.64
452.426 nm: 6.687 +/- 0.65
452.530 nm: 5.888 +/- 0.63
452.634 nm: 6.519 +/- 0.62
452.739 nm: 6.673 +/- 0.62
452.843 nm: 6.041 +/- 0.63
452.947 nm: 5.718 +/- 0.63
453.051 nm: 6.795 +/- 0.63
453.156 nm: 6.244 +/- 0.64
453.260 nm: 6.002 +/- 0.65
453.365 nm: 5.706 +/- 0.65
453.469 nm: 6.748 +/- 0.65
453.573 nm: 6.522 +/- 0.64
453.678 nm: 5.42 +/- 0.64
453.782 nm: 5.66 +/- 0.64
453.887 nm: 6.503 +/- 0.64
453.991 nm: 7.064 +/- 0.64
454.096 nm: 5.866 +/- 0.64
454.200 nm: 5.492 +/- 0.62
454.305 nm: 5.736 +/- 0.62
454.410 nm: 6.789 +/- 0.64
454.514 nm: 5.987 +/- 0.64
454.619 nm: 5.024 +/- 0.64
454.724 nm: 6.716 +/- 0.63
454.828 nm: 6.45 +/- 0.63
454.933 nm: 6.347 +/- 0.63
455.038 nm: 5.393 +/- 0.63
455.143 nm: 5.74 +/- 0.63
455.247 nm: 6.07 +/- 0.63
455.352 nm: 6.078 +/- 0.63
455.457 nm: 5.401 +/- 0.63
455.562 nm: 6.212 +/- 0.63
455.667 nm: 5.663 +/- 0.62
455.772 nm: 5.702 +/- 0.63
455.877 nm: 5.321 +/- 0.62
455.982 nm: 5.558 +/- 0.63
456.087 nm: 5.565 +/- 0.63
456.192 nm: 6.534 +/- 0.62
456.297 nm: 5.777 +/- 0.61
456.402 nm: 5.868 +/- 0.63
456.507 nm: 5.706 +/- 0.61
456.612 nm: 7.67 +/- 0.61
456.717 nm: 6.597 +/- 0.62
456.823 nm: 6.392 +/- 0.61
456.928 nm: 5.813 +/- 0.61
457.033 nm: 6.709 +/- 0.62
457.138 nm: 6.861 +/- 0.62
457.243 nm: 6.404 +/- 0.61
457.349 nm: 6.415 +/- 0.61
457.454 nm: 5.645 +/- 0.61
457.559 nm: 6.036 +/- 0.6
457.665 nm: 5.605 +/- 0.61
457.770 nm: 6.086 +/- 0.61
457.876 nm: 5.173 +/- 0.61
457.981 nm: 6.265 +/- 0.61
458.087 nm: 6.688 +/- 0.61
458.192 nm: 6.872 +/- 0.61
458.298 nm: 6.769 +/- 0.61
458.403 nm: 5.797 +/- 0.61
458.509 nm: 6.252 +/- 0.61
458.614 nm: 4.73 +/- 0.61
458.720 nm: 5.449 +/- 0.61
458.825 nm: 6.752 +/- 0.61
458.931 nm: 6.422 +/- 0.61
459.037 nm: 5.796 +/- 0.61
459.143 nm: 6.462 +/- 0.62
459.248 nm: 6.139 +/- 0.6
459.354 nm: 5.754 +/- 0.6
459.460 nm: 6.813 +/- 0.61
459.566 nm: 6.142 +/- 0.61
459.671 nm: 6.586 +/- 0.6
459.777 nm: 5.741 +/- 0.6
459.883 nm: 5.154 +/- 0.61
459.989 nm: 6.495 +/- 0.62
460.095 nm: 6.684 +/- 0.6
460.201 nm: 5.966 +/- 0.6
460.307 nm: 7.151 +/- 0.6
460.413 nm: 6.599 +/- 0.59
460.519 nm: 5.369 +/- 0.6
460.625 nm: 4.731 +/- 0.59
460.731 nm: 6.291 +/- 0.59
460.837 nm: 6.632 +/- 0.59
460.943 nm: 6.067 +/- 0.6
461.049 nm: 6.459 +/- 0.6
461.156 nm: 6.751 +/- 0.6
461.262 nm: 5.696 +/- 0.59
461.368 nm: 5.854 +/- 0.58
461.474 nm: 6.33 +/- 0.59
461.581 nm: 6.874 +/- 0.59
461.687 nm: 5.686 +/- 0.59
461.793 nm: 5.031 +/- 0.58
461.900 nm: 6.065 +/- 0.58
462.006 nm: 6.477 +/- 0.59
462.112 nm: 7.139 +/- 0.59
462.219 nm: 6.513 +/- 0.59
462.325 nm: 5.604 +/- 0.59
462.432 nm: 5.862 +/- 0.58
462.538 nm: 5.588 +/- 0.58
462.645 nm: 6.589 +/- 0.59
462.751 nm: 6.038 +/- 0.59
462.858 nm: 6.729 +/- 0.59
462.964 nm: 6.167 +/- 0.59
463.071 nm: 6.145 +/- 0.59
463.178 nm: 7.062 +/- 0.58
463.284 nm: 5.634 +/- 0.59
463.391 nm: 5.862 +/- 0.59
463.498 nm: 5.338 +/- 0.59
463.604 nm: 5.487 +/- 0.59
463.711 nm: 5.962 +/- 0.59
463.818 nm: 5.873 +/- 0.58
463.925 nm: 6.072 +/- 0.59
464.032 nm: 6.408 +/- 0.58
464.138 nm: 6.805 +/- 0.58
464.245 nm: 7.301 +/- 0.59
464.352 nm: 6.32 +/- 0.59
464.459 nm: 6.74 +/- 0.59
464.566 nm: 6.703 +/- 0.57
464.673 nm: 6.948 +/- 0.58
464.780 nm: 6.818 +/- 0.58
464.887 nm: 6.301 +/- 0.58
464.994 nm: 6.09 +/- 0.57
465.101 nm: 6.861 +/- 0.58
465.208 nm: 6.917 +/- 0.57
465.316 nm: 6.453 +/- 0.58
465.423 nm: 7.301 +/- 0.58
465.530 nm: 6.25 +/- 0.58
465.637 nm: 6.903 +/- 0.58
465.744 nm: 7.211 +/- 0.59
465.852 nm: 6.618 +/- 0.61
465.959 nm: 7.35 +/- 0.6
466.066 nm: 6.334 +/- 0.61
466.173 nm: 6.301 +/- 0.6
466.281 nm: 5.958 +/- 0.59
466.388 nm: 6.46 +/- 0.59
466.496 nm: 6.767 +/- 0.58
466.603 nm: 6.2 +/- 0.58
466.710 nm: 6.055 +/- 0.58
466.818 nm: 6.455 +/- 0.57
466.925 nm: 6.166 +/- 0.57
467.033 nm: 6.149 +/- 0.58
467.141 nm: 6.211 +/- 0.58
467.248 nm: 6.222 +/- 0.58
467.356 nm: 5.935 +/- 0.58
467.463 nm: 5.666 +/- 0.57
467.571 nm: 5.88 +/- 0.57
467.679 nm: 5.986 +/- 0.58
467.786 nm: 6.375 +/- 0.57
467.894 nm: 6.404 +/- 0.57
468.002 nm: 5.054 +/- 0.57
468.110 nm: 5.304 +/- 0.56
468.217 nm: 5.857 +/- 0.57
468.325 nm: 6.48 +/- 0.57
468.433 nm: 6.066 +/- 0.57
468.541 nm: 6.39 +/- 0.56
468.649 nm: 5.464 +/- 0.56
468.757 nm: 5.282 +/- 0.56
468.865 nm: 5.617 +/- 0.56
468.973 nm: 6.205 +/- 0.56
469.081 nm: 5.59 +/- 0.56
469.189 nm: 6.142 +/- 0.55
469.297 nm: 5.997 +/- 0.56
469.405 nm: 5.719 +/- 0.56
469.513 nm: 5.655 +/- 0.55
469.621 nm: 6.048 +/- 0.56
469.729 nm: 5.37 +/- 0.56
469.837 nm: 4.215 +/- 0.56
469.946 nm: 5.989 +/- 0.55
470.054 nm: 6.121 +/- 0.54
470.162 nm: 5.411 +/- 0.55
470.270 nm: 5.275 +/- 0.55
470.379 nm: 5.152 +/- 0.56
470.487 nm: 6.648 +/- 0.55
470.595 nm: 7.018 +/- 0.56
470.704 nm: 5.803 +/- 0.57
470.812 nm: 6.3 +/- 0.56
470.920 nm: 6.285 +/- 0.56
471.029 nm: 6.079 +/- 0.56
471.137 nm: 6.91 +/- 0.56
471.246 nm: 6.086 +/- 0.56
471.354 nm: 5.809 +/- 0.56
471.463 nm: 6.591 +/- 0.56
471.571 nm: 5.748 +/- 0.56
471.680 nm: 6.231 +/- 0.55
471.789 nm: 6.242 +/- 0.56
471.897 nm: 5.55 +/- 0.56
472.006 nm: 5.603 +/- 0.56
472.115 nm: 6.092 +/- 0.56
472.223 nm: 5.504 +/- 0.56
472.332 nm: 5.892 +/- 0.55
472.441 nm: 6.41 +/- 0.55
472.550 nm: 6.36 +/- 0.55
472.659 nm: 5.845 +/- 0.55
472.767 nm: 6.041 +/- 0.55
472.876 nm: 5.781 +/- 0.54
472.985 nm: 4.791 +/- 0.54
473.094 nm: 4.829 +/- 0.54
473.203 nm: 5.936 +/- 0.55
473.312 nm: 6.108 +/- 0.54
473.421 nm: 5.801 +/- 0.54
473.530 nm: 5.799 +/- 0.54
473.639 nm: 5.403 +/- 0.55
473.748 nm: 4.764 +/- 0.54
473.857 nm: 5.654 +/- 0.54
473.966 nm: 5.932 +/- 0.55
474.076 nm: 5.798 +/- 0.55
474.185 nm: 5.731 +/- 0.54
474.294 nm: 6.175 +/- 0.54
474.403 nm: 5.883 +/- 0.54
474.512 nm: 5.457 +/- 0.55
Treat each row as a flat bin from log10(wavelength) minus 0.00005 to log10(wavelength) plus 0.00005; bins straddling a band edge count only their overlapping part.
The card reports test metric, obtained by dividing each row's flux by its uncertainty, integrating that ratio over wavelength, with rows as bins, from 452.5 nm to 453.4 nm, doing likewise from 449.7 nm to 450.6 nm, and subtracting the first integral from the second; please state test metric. 0.03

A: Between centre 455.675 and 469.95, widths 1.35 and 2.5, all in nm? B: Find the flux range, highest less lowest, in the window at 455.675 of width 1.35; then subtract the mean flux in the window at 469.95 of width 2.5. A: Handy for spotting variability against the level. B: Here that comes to -4.65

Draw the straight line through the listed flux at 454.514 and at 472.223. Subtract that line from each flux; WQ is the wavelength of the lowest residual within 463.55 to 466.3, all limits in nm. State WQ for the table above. 463.604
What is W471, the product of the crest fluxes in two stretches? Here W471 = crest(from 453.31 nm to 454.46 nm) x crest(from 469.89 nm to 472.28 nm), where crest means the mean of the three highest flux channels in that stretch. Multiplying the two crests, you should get 47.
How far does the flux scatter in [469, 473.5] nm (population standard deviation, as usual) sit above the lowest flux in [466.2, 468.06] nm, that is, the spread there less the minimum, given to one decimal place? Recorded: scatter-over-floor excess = -4.5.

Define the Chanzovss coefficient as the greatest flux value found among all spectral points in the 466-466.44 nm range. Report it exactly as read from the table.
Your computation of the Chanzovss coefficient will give 6.46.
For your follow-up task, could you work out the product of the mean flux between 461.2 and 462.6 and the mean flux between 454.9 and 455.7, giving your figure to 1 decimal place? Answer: 35.5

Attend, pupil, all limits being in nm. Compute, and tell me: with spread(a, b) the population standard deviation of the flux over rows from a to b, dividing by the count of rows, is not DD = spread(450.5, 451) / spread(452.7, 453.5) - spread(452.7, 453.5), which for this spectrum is 0.57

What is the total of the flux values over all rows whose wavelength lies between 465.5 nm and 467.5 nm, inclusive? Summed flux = 121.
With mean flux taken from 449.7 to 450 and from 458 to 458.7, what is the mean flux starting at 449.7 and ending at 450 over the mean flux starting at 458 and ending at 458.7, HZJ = 1.02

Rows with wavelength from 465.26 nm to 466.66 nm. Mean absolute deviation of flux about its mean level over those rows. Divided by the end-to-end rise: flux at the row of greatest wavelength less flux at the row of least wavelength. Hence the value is -1.5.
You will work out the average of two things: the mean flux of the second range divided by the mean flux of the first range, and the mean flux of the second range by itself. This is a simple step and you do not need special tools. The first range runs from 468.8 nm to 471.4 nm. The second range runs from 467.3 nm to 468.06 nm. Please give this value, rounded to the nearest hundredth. 3.45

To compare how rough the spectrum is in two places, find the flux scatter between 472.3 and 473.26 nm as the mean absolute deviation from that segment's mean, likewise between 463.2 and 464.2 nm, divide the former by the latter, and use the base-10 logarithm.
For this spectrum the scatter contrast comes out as 0.1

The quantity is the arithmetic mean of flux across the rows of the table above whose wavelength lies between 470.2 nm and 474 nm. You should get 5.89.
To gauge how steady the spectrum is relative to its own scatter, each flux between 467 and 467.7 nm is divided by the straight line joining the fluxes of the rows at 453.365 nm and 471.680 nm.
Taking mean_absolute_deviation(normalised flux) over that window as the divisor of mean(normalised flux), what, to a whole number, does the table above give 36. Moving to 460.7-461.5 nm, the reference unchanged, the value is 21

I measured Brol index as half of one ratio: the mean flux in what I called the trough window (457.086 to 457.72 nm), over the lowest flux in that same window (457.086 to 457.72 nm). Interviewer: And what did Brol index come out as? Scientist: 0.55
